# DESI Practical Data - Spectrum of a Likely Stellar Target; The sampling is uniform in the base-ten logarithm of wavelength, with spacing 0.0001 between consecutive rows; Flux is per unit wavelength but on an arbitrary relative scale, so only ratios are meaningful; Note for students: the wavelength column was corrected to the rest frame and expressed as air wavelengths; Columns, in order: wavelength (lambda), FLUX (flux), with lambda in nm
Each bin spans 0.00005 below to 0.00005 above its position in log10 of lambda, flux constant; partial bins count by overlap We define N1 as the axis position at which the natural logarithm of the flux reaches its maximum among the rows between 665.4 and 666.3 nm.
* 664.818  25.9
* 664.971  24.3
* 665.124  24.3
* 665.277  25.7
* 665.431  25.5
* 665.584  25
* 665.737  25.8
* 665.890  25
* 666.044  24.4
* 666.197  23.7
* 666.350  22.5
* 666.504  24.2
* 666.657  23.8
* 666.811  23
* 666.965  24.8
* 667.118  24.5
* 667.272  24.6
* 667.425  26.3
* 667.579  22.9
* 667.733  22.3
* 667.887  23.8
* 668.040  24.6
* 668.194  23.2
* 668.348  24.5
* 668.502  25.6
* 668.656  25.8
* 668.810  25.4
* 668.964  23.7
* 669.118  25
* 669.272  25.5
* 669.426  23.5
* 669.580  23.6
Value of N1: 665.737 nm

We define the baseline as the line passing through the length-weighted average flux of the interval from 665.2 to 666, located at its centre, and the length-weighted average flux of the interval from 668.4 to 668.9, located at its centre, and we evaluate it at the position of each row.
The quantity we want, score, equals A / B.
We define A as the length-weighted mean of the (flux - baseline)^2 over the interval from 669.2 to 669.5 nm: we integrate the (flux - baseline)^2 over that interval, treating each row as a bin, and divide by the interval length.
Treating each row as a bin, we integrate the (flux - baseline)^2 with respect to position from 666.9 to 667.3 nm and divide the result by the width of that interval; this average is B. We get 3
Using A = 2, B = 0.6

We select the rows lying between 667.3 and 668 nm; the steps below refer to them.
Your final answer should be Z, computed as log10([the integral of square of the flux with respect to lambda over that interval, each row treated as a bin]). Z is 2.60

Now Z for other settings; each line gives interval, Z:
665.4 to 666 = 2.58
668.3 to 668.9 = 2.59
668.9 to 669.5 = 2.56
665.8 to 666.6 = 2.66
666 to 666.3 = 2.23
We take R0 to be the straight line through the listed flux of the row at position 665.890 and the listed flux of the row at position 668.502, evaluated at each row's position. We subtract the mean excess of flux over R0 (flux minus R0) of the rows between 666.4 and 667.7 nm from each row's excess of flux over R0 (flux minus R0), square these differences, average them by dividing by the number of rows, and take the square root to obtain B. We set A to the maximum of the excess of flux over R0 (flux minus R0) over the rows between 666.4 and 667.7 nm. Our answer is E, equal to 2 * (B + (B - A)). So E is 2.12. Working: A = 0.95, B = 1.00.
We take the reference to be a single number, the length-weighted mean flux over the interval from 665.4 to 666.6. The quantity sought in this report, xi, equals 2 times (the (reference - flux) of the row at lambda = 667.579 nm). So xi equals 3.2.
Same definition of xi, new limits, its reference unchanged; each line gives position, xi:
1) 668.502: -2.2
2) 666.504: 0.6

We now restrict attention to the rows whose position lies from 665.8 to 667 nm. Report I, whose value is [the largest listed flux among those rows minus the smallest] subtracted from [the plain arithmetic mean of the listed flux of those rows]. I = 21.4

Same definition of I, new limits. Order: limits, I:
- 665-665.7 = 23.7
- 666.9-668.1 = 20.2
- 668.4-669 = 23.0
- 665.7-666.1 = 23.7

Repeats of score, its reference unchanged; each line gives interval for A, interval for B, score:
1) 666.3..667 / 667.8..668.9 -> 2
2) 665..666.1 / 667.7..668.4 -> 0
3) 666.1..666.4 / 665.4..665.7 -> 52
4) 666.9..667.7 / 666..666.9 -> 1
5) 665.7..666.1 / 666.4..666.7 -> 0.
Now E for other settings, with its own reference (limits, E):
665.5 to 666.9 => 2.53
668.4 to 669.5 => 3.33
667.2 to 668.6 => 2.95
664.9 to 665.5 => 0.80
